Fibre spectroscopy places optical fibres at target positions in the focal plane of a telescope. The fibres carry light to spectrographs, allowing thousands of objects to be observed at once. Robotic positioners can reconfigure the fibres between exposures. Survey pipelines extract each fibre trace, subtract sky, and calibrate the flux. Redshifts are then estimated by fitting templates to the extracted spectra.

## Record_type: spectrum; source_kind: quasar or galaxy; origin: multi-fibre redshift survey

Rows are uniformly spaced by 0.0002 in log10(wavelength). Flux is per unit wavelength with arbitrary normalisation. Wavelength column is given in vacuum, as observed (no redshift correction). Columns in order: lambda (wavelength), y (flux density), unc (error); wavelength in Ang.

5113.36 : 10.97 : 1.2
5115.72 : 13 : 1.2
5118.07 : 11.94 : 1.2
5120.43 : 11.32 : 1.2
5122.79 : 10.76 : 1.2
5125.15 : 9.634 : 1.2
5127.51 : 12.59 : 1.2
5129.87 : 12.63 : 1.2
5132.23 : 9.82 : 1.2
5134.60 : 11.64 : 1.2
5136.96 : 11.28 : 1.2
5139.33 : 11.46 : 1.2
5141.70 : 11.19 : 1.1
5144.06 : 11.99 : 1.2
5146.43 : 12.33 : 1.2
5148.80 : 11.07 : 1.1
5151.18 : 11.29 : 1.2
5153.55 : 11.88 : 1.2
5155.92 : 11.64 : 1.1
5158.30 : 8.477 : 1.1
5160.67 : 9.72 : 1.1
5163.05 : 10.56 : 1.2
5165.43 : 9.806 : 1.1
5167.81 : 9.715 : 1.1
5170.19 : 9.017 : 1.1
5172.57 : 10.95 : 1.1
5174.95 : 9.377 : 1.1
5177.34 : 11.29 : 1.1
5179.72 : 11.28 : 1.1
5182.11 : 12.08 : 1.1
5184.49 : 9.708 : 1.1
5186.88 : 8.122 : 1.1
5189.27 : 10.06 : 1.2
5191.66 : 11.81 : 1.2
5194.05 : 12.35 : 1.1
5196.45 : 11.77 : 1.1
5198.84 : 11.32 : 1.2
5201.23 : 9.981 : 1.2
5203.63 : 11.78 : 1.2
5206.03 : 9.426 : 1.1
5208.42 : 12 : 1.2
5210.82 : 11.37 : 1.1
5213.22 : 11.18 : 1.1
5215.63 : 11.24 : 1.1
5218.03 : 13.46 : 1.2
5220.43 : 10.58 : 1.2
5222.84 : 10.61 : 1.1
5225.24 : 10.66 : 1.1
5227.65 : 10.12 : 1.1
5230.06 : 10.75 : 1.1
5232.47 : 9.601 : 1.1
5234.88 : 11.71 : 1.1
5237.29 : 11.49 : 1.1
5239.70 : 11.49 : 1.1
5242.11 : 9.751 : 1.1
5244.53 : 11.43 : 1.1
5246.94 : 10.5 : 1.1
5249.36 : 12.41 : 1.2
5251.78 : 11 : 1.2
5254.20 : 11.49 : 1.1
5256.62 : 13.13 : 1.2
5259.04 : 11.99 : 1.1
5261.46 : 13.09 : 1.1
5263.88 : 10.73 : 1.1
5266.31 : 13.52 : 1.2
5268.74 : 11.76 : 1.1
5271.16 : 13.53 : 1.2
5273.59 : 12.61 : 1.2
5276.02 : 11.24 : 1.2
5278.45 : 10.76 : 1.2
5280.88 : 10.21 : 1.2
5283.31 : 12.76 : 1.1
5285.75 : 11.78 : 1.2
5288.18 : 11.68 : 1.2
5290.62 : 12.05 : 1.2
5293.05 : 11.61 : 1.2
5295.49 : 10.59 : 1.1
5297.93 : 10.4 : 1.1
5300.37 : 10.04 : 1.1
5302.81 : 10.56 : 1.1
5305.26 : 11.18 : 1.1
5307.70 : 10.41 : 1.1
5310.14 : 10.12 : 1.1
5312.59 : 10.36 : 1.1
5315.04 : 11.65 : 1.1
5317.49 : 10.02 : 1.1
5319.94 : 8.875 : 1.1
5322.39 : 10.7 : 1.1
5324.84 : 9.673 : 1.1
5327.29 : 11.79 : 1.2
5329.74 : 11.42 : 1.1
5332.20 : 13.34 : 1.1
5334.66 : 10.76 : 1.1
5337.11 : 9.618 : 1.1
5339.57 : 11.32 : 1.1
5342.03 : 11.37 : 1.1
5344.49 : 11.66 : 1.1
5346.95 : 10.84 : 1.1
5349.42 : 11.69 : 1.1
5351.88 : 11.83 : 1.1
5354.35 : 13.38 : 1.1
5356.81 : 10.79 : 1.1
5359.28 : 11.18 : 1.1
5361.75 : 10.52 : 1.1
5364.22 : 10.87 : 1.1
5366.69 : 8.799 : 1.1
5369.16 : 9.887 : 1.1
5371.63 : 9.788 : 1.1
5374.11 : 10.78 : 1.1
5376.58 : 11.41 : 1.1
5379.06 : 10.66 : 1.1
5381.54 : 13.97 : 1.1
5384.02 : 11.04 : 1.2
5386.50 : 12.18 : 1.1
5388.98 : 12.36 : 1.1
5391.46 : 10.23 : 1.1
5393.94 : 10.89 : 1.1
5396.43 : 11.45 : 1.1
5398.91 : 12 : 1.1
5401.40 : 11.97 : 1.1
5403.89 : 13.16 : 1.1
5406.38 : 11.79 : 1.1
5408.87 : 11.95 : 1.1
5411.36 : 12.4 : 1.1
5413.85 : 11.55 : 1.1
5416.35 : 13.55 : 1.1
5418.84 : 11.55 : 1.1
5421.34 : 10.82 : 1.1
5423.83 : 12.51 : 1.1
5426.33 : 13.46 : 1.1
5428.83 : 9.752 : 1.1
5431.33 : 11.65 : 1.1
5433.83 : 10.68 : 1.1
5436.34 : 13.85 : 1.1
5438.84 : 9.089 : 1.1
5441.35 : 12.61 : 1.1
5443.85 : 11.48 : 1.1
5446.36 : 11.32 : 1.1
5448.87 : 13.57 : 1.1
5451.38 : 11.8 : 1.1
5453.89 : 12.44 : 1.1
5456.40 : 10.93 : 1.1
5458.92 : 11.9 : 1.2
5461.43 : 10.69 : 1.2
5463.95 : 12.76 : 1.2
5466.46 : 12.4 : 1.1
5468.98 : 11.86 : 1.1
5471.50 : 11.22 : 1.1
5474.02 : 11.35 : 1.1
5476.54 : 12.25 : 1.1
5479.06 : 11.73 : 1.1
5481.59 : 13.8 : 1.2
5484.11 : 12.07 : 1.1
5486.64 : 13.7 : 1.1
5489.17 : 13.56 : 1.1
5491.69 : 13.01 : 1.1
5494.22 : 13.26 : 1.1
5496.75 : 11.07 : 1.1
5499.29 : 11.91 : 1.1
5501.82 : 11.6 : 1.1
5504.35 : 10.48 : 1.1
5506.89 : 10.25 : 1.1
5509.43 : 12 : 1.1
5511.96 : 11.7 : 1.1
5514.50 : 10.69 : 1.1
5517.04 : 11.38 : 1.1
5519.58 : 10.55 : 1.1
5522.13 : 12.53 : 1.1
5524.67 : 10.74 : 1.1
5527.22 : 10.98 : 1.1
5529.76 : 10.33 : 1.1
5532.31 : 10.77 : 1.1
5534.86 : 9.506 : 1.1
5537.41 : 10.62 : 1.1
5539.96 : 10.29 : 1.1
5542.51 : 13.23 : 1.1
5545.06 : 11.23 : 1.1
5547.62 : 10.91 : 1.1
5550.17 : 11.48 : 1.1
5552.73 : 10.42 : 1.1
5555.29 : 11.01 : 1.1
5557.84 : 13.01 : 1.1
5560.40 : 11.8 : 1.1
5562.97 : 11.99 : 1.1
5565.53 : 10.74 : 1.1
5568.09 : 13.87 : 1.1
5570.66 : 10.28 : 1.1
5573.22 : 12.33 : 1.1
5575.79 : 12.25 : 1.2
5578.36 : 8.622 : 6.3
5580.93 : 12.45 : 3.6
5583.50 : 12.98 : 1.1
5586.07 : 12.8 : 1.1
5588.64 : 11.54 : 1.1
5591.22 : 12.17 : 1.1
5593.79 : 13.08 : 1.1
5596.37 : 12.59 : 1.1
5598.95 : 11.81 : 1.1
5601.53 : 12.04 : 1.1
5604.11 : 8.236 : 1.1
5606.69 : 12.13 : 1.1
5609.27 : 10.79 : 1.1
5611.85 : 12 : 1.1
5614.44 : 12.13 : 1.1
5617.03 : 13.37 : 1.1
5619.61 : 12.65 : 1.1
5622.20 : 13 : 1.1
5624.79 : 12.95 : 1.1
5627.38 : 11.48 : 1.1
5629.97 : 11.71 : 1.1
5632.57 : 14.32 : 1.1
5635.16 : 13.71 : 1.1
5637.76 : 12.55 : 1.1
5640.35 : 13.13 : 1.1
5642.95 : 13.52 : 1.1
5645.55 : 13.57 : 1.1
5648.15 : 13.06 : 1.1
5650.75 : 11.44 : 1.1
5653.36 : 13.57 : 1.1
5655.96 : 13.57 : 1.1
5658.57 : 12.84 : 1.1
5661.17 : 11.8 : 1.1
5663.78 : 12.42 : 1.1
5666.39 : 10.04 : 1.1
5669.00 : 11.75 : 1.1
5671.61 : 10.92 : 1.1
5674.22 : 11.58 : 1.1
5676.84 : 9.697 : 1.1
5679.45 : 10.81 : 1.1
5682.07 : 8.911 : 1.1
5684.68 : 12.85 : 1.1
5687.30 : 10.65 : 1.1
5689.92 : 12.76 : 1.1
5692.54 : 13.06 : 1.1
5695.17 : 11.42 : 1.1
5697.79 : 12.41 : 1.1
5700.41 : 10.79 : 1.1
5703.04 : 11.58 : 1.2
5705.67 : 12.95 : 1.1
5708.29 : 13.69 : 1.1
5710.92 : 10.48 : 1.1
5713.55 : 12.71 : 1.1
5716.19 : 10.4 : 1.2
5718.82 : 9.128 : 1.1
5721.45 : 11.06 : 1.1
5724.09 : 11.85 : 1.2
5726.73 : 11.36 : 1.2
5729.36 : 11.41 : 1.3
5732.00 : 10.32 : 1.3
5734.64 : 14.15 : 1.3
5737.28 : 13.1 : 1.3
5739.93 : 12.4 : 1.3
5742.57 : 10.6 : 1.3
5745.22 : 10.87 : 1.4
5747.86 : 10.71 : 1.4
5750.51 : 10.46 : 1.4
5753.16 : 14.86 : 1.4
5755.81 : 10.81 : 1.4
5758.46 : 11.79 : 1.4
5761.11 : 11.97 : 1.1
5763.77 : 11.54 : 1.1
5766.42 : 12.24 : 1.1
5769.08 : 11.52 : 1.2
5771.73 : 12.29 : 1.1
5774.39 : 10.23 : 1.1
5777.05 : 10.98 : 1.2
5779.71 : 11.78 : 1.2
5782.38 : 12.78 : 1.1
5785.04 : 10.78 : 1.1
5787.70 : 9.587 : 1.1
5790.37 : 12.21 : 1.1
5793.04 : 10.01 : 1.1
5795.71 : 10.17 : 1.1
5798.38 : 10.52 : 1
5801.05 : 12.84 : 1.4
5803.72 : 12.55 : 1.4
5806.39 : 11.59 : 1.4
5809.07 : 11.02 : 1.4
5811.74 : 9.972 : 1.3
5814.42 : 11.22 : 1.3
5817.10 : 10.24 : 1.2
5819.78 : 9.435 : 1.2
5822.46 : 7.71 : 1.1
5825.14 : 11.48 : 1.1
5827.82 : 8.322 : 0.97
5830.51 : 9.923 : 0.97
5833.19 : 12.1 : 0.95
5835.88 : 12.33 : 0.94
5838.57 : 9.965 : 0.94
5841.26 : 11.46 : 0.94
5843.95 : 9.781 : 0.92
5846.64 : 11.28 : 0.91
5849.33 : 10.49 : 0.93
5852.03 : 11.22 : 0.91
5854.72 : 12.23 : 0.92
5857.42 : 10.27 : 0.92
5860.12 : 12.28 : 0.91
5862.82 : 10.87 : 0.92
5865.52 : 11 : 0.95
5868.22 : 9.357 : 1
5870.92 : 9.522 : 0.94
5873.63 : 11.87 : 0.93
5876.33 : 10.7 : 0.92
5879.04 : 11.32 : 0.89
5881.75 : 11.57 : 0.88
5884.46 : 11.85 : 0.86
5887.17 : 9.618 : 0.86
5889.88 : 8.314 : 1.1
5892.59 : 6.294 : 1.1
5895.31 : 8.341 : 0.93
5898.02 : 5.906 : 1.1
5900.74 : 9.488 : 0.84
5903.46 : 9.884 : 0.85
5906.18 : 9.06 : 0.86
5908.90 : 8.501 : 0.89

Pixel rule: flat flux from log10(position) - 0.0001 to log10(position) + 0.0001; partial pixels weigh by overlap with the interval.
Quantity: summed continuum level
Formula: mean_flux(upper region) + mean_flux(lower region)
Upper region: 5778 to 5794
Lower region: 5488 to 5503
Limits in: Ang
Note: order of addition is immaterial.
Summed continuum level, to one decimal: 23.6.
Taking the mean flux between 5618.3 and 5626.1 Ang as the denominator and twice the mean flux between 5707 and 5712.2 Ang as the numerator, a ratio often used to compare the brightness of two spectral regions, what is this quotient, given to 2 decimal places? 1.88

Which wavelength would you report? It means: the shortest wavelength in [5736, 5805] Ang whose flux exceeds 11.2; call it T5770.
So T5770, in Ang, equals 5737.28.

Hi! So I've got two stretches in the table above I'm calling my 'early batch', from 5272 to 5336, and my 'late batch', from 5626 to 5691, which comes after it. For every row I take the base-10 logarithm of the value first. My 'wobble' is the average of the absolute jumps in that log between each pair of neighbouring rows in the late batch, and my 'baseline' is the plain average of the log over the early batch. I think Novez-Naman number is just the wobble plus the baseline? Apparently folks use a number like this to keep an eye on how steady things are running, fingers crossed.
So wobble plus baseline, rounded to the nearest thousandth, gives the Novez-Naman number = 1.089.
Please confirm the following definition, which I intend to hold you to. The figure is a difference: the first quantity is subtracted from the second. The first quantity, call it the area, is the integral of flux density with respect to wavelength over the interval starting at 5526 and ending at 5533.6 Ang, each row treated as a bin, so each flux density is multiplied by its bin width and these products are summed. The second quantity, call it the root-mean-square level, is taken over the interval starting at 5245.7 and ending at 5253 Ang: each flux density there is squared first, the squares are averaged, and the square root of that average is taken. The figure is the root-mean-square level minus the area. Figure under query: -70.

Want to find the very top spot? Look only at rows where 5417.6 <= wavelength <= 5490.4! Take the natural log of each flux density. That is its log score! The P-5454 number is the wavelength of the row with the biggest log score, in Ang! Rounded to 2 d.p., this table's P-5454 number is 5436.34 Ang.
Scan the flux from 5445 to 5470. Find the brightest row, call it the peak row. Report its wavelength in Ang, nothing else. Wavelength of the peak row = 5448.87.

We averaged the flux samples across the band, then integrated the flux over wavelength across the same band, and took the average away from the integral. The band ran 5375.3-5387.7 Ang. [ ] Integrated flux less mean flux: 135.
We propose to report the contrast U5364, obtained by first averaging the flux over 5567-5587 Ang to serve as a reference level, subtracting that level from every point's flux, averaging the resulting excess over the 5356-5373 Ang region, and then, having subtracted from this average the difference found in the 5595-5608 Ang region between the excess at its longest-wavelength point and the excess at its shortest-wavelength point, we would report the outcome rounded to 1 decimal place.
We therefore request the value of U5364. -1.2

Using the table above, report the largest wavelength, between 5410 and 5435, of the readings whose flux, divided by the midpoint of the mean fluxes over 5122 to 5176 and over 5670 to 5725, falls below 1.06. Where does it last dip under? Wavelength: 5433.83 Ang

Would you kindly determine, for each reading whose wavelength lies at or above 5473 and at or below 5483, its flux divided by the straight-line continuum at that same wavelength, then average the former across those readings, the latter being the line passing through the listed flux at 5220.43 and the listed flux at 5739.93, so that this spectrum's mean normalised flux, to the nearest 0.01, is 1.07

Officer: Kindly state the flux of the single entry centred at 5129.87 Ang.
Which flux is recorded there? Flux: 12.63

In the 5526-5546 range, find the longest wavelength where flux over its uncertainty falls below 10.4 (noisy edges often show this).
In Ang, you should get 5545.06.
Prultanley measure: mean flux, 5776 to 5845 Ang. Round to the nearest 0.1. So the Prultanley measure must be 10.8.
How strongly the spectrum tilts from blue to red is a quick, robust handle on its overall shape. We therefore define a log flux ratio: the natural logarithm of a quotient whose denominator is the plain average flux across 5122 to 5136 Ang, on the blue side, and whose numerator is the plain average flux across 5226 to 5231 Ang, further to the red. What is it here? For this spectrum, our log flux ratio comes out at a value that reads -0.07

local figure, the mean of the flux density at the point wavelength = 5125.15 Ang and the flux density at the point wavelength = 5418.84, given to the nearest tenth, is 10.6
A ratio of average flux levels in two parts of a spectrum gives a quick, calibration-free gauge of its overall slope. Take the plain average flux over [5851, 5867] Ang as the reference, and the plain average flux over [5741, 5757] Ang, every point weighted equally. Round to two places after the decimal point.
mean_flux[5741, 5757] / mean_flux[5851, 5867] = 1.01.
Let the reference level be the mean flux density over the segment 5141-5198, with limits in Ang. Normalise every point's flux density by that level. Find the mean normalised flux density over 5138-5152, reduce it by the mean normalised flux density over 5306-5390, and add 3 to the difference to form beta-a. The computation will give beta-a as 3.05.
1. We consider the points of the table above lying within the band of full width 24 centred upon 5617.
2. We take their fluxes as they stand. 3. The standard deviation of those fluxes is 0.8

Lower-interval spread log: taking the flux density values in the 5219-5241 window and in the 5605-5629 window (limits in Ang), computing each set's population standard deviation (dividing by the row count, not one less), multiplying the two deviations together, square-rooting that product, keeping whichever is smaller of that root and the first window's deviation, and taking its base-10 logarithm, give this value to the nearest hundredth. -0.19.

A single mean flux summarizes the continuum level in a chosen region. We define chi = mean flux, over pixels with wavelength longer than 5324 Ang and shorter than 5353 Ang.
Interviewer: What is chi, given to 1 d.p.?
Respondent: 11.3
